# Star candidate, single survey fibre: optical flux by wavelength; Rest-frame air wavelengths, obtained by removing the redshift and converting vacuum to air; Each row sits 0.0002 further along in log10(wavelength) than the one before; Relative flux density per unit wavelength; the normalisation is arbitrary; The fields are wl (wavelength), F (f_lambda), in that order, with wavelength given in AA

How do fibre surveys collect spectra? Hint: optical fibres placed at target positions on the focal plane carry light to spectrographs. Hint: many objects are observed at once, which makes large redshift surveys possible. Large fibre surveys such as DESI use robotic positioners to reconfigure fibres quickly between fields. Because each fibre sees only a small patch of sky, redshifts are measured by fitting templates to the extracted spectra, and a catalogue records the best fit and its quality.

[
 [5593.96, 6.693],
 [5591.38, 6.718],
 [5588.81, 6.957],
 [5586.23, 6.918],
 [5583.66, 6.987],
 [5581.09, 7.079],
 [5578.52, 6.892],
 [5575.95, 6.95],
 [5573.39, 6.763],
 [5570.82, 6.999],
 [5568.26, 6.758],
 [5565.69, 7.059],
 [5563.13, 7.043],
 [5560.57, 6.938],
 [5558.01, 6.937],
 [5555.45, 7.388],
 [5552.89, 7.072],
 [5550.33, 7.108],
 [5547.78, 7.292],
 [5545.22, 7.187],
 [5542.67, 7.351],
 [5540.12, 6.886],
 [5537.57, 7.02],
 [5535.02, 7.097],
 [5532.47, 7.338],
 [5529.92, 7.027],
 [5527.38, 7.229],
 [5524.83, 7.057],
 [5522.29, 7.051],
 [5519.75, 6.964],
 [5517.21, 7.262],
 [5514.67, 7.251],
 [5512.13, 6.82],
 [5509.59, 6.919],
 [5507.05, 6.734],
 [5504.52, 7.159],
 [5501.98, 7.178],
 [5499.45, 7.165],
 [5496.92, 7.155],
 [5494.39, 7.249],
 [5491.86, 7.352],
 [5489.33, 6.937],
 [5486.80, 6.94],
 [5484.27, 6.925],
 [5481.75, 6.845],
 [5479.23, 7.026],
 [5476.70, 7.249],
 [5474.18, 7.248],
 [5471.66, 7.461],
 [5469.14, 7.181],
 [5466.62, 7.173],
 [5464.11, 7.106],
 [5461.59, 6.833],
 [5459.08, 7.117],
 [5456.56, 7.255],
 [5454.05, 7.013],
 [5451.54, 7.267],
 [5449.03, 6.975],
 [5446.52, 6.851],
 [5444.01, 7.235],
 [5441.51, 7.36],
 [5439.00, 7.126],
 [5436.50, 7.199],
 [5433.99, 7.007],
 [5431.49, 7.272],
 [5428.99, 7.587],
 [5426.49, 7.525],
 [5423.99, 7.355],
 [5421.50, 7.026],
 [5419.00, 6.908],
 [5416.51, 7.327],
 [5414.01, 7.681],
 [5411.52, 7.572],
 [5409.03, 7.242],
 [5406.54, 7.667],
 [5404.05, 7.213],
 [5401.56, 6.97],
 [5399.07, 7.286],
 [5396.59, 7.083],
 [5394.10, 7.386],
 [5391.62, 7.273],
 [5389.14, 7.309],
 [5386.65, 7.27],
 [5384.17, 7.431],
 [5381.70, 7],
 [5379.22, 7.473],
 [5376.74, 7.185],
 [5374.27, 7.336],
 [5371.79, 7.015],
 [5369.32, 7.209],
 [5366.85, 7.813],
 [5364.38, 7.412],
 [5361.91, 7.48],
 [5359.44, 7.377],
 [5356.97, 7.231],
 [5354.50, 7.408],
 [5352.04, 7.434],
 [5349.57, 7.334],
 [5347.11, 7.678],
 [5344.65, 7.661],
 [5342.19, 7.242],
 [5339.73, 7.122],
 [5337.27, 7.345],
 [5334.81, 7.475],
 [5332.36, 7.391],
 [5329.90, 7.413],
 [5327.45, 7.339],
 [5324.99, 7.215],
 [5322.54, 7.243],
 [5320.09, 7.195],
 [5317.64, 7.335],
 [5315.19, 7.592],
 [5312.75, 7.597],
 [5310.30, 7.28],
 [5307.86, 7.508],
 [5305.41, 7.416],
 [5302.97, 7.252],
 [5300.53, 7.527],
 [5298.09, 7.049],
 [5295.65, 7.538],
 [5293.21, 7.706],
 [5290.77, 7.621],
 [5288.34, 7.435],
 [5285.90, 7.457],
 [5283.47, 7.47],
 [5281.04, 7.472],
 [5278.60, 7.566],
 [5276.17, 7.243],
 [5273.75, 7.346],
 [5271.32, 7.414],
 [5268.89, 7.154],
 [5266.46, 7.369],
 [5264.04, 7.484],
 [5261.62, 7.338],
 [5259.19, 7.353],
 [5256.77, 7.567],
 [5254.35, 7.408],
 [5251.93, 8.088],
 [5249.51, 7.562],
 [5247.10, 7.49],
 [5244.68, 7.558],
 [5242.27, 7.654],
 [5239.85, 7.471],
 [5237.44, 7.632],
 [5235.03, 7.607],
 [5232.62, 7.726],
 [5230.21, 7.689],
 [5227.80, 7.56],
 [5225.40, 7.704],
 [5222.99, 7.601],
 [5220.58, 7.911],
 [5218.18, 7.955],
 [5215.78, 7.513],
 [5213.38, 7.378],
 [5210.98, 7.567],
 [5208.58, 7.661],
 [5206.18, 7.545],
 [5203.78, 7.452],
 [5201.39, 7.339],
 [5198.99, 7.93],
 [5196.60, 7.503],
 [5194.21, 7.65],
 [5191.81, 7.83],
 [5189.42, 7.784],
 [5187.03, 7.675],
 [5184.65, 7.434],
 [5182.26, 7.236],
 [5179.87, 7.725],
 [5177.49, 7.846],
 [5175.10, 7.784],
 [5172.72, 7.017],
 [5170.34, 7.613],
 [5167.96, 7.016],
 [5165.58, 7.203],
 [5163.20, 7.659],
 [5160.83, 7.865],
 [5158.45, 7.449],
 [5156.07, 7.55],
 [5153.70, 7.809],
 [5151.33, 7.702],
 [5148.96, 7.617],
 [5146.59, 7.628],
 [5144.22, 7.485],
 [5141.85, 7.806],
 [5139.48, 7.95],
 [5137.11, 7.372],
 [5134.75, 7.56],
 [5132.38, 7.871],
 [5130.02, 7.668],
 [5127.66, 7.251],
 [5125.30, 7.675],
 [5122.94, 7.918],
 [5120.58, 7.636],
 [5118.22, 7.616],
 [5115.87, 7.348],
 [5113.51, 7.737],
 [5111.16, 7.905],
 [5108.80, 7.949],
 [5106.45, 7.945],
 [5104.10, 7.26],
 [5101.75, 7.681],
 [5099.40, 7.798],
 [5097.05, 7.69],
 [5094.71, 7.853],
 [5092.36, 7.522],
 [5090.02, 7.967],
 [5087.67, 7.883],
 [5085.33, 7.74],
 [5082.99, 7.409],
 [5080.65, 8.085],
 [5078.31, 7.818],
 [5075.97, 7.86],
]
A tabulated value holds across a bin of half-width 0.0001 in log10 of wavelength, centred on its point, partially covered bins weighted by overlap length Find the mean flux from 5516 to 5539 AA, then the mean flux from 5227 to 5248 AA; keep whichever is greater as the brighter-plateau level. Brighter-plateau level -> 7.60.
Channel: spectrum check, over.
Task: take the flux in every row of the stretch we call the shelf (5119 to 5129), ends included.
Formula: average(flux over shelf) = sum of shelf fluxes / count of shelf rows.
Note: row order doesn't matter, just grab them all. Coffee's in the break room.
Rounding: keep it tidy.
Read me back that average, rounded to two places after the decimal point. 7.62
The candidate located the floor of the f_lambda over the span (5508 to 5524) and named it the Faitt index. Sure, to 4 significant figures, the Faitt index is 6.820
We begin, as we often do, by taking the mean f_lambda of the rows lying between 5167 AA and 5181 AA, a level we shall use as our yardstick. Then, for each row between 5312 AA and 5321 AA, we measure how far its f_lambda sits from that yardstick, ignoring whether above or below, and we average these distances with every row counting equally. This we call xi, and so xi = 0.16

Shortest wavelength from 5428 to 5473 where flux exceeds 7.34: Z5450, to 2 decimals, 5428.99 AA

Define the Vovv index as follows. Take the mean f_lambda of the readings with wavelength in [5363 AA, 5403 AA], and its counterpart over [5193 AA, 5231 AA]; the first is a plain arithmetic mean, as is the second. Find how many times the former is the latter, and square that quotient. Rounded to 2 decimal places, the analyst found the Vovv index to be 0.91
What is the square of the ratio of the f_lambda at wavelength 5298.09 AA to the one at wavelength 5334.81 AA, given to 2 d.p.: 0.89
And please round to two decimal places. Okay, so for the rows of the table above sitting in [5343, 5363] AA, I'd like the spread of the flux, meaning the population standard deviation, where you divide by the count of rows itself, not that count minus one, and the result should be 0.14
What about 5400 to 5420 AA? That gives 0.28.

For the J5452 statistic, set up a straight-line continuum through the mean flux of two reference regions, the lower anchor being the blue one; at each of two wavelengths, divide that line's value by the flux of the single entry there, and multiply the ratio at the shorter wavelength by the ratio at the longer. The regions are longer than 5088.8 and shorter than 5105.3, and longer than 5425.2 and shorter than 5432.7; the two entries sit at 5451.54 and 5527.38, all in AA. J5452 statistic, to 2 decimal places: 1.05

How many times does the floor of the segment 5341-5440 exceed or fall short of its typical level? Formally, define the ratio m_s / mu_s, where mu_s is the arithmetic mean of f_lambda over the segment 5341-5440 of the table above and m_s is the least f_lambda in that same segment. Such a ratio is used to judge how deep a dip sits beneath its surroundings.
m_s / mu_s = 0.943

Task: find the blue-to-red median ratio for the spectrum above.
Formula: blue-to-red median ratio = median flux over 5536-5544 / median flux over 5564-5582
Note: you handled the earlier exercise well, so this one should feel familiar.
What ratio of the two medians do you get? 1.010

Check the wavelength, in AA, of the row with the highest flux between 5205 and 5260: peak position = 5251.93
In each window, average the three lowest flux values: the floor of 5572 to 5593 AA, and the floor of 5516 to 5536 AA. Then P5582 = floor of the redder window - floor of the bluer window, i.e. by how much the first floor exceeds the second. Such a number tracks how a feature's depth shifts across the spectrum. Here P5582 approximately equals -0.22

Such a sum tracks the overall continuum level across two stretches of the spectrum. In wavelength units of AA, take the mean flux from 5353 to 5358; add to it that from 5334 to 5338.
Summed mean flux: 14.7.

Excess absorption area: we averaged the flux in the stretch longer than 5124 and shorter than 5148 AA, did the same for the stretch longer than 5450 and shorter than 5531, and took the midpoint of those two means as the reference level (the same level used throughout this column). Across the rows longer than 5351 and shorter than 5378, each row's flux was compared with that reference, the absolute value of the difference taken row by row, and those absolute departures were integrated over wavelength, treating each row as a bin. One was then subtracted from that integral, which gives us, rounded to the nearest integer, 3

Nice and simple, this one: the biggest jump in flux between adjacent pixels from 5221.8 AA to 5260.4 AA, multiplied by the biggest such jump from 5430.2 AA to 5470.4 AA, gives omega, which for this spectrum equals 0.26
